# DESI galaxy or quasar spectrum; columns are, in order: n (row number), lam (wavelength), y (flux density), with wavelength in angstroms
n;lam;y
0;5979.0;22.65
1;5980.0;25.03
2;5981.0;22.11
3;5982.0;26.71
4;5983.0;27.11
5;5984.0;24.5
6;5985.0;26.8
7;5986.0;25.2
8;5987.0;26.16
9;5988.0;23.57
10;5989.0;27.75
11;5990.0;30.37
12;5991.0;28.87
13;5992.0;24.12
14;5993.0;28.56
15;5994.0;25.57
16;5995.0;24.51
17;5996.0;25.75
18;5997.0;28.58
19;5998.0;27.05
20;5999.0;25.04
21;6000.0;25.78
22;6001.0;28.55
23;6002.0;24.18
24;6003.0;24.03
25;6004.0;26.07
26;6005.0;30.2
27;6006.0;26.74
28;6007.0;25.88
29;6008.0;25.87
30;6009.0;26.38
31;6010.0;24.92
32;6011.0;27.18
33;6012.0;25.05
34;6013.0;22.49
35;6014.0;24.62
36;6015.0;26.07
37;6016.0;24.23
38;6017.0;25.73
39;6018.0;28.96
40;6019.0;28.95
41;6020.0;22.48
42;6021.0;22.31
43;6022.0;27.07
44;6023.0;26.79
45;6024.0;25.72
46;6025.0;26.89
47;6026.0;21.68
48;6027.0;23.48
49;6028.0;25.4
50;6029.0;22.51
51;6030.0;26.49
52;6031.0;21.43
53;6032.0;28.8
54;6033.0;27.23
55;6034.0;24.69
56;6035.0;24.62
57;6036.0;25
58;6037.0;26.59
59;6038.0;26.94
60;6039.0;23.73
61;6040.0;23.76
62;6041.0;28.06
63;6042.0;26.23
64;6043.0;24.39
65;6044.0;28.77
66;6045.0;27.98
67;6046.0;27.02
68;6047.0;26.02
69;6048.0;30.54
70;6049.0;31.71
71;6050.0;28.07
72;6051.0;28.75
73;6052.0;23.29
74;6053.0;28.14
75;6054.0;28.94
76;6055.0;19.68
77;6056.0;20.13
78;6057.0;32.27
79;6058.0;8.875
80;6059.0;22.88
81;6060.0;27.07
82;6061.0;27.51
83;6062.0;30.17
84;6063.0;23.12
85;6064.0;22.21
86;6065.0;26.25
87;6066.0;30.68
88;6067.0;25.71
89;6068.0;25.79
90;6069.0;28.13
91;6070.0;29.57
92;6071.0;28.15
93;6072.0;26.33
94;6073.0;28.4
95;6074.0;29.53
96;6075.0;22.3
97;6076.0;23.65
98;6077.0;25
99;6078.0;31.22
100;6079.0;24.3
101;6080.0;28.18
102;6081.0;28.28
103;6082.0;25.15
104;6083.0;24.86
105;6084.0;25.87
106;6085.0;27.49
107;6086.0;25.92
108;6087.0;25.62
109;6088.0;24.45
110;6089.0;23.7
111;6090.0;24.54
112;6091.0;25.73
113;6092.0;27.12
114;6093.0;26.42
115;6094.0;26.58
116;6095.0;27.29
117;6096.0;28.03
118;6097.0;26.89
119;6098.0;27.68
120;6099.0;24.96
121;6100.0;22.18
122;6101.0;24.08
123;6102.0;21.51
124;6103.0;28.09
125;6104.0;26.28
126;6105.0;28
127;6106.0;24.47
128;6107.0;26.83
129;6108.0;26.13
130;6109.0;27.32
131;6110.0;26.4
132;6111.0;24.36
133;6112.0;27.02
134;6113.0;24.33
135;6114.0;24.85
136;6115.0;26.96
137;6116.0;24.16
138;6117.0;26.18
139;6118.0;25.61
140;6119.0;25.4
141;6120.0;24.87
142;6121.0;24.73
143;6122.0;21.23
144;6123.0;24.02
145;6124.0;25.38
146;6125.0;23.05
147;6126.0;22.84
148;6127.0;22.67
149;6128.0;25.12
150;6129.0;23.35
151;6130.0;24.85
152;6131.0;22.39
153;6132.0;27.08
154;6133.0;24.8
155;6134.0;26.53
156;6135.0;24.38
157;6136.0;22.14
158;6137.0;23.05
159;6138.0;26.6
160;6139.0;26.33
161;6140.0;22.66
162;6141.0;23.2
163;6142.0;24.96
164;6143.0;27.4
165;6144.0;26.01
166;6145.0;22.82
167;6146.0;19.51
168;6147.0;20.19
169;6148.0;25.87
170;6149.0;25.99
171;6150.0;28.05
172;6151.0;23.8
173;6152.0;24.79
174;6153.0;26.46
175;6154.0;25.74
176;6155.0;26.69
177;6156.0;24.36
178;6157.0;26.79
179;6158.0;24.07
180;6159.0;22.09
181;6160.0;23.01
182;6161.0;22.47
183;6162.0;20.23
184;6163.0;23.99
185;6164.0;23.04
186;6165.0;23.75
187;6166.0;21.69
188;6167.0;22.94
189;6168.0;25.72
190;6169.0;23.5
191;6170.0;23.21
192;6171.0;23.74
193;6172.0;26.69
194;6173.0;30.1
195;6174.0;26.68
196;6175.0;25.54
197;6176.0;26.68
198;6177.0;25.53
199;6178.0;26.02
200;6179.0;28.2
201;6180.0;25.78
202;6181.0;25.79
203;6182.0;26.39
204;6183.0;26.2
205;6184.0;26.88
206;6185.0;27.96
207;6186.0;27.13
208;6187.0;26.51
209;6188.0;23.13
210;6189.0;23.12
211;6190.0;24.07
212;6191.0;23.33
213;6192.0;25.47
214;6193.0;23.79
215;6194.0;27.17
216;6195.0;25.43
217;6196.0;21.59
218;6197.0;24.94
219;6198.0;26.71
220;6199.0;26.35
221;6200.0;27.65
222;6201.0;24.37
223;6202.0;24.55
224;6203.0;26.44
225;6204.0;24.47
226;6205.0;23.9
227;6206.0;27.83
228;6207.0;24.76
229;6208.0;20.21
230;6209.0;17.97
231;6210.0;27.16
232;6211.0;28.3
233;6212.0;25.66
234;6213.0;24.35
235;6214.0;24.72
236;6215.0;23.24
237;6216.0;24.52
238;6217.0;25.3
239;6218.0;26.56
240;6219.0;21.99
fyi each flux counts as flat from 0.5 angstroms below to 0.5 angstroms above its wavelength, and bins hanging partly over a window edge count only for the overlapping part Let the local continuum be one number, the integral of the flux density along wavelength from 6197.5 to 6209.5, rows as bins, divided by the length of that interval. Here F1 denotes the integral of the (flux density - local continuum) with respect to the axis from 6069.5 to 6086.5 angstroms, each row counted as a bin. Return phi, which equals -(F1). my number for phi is -36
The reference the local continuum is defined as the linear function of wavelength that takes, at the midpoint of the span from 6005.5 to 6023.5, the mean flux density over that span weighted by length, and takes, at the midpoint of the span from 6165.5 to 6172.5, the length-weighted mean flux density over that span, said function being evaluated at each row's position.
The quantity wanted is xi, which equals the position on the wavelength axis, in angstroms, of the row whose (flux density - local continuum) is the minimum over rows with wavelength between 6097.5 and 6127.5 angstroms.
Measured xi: 6122.0 angstroms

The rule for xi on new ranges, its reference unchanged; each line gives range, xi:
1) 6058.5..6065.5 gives 6064.0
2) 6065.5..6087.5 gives 6075.0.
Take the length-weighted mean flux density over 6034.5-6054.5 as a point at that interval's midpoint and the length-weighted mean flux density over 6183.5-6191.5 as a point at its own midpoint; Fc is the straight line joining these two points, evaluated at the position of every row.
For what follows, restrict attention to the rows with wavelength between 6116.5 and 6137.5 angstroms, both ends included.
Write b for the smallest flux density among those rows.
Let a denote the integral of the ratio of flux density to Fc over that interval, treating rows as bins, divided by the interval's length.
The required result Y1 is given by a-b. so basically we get -20.3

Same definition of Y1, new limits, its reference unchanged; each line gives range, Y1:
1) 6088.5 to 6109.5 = -20.5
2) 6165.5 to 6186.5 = -20.7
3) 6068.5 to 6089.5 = -21.3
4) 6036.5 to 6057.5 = -18.7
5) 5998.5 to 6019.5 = -21.5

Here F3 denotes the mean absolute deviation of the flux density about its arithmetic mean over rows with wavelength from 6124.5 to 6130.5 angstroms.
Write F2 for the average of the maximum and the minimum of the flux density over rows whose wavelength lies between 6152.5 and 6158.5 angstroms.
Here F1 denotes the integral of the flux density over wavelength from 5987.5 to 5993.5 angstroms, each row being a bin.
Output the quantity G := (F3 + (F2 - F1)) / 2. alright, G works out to -68.5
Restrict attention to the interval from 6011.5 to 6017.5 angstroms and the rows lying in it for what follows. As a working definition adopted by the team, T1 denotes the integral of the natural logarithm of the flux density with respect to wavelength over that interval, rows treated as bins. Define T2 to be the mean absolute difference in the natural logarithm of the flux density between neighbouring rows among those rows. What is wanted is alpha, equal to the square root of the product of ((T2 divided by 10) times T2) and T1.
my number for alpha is 0.11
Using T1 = 19.2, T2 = 0.078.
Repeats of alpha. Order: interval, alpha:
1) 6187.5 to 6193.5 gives 0.06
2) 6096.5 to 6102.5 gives 0.12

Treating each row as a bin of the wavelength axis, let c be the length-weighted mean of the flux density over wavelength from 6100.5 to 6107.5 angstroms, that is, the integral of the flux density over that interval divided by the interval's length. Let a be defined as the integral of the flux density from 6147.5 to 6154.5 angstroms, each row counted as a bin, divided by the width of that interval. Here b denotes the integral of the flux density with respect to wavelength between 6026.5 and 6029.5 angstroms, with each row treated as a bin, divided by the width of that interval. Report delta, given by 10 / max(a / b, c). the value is 0.39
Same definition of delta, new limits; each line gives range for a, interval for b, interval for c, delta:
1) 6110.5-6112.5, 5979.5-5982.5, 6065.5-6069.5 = 0.36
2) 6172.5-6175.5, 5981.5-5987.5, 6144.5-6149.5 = 0.44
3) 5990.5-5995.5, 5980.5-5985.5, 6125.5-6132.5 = 0.42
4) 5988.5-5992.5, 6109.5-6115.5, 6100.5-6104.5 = 0.40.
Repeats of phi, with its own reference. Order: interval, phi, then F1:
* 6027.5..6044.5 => -16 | 16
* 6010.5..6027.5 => -11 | 11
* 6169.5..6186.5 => -30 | 30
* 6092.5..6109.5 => -25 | 25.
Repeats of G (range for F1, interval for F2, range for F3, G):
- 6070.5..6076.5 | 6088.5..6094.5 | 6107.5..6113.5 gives -65.9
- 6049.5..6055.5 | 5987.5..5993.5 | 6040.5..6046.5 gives -64.4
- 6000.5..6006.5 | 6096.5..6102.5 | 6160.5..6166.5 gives -67.1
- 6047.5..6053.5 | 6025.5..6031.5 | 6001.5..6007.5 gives -72.5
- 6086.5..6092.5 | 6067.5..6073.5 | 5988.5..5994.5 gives -60.8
